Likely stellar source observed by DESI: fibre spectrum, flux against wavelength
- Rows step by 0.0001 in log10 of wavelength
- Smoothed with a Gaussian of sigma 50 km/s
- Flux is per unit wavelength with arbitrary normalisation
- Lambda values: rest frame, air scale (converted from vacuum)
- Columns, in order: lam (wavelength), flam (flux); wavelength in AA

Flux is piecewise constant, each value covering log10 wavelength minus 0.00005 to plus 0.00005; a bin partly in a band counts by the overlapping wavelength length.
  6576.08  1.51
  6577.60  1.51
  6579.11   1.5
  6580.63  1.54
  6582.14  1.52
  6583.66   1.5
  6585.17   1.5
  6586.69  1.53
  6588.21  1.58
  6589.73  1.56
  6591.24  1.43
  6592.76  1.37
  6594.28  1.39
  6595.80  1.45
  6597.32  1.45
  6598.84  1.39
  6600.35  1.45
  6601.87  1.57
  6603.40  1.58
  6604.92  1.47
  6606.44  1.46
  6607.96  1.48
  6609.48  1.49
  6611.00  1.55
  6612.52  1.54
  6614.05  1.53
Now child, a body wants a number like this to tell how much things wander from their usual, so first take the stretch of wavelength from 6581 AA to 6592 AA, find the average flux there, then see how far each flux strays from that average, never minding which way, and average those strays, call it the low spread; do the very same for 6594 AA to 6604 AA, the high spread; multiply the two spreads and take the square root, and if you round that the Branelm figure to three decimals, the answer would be 0.046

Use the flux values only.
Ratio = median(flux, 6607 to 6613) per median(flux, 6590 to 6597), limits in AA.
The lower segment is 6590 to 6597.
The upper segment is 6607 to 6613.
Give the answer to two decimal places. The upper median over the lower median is 1.07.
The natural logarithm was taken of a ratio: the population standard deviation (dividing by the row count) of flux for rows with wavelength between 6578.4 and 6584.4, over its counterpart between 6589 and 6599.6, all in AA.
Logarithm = -1.3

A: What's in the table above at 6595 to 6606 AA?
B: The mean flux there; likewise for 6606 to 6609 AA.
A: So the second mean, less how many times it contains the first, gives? 0.477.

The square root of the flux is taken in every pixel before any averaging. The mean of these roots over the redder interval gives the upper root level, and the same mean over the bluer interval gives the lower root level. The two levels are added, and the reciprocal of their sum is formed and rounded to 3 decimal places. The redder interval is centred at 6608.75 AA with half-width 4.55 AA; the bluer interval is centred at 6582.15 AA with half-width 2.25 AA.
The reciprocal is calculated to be 0.407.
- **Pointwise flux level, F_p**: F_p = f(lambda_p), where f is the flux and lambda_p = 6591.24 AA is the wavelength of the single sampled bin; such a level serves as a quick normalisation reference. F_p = 1.43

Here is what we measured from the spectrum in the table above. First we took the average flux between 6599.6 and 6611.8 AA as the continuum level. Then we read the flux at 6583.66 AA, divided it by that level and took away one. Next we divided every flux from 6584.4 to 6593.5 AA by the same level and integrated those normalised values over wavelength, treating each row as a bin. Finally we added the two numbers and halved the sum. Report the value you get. 4.52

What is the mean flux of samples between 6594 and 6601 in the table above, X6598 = 1.43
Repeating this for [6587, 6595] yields 1.47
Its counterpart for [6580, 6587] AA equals 1.52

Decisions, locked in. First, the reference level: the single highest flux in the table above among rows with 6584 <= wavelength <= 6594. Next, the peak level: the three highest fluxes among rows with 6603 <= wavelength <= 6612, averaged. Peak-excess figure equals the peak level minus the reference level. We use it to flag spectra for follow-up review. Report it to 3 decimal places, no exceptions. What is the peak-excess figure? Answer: -0.040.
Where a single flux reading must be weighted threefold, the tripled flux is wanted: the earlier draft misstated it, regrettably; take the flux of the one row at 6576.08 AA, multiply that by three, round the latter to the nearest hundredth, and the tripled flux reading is 4.53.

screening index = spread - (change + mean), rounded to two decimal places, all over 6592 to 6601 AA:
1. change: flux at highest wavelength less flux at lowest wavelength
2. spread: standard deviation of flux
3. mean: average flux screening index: -1.46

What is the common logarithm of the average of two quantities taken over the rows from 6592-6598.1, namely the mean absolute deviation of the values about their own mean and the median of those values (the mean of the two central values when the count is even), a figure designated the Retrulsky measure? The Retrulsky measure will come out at -0.138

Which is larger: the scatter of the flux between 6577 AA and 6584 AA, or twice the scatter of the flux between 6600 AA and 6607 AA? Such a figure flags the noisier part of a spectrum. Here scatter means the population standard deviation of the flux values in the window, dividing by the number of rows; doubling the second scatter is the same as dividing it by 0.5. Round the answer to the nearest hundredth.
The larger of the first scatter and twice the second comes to 0.11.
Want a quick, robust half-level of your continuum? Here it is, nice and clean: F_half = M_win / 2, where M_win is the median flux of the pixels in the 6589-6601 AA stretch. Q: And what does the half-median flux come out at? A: 0.720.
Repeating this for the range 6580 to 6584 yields 0.760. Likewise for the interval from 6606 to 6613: 0.745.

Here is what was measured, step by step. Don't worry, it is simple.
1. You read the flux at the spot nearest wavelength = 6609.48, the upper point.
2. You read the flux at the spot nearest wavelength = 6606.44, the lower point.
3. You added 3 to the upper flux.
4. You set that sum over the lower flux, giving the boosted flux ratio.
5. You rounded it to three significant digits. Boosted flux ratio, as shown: 3.08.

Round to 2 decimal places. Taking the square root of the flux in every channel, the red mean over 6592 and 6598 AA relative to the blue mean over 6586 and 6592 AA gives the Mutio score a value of 0.96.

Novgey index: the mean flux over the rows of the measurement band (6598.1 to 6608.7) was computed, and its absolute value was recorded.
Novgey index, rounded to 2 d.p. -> 1.49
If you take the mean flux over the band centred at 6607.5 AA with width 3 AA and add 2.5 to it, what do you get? 3.97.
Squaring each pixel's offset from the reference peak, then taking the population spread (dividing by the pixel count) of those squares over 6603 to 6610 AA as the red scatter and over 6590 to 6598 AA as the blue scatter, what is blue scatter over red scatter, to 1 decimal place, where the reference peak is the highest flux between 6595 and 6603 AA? 2.5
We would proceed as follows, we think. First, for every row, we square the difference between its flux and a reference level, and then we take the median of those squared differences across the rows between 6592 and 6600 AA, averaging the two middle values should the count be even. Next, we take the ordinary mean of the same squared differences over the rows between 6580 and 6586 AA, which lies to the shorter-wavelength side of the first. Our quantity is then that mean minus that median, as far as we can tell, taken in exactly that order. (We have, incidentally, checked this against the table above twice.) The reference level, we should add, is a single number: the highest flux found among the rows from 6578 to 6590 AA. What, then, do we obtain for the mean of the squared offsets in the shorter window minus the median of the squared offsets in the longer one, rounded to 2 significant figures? -0.032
